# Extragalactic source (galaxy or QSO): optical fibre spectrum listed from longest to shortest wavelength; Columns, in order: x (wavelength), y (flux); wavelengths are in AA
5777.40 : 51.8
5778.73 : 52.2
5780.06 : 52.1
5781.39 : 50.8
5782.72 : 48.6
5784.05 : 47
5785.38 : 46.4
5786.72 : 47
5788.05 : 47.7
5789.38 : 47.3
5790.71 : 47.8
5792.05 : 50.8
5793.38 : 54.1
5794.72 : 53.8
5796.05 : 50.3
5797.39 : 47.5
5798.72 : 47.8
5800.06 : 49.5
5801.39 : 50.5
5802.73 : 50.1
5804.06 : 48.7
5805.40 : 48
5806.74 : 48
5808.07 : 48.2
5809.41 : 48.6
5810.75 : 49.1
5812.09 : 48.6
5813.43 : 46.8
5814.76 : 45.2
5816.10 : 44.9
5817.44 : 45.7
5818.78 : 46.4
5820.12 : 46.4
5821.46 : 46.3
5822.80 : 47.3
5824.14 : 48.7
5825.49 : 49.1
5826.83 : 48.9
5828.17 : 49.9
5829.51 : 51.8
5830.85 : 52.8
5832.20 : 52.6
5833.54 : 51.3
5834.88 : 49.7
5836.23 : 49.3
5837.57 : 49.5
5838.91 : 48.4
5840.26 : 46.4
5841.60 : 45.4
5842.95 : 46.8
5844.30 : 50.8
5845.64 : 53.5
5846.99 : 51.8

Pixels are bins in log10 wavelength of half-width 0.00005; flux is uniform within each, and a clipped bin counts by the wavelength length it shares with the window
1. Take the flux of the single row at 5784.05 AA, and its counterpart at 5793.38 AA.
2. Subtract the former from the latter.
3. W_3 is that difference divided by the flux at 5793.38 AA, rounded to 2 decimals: 0.13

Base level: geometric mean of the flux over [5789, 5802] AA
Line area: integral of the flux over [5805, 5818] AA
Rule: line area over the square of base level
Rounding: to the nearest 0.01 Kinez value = 0.25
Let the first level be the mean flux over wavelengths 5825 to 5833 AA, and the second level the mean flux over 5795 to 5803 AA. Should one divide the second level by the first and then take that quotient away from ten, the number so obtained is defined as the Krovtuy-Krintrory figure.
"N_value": 9.03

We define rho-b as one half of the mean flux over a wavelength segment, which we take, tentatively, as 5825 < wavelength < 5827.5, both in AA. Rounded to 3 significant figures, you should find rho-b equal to 24.5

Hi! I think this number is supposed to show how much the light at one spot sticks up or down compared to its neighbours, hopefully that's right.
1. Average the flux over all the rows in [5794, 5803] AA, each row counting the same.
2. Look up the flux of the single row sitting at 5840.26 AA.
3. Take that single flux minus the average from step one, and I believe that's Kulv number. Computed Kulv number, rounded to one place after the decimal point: -3.5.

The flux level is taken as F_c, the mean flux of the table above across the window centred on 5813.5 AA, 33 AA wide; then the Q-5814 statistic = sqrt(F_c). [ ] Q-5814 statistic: 6.93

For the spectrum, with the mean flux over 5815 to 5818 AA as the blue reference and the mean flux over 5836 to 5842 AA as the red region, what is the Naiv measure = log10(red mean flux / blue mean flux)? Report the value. 0.02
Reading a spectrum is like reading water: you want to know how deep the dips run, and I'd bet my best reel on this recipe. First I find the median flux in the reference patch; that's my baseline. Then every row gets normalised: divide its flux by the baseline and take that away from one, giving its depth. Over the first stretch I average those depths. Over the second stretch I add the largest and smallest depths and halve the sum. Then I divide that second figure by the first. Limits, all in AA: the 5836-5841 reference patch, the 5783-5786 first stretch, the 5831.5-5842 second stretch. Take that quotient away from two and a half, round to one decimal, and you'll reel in 2.6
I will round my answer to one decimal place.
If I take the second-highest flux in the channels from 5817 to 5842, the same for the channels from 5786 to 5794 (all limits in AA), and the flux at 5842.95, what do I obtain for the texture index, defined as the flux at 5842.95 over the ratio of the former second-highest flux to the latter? 45.2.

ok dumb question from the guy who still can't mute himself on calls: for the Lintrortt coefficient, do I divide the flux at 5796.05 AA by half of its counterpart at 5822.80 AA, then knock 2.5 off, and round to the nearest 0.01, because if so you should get -0.37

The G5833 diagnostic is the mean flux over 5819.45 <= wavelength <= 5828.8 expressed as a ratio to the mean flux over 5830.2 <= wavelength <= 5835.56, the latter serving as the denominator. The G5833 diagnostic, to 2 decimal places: 0.93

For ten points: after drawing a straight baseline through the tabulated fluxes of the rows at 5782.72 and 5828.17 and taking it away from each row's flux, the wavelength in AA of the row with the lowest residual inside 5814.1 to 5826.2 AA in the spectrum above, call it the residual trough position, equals 5816.10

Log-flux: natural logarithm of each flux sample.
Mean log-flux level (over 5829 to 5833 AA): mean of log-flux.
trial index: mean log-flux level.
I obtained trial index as 3.96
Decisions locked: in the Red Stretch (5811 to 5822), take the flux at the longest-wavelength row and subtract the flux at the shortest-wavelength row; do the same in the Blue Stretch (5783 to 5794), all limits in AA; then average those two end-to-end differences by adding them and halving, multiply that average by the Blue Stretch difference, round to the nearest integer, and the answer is 17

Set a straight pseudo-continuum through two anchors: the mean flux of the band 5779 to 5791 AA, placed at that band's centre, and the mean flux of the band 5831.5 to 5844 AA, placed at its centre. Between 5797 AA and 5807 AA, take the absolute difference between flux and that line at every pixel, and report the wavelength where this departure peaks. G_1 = 5801.39 AA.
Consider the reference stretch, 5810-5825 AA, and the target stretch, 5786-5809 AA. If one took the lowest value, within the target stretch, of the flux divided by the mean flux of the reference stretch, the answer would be 1.00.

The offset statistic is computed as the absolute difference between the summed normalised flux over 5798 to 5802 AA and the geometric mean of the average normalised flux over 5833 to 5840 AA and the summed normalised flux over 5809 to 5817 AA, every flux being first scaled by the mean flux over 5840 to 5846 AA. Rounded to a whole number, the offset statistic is 1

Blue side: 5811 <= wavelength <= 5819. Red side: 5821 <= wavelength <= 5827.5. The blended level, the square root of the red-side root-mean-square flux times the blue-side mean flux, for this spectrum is 47.2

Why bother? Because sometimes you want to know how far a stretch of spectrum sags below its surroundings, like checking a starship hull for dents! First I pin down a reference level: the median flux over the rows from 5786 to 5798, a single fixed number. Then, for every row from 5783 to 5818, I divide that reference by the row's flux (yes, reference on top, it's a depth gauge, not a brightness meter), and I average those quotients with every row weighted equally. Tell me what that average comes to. 0.99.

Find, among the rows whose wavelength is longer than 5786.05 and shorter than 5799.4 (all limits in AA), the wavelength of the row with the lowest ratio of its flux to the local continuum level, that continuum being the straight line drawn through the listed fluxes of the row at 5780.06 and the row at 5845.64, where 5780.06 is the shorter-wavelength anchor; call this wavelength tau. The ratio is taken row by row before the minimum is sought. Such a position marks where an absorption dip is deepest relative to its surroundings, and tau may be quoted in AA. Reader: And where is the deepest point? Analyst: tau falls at 5786.72 AA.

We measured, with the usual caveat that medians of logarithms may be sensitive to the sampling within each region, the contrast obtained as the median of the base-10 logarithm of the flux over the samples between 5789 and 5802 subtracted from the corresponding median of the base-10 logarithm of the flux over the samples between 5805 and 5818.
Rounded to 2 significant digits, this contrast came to -0.017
